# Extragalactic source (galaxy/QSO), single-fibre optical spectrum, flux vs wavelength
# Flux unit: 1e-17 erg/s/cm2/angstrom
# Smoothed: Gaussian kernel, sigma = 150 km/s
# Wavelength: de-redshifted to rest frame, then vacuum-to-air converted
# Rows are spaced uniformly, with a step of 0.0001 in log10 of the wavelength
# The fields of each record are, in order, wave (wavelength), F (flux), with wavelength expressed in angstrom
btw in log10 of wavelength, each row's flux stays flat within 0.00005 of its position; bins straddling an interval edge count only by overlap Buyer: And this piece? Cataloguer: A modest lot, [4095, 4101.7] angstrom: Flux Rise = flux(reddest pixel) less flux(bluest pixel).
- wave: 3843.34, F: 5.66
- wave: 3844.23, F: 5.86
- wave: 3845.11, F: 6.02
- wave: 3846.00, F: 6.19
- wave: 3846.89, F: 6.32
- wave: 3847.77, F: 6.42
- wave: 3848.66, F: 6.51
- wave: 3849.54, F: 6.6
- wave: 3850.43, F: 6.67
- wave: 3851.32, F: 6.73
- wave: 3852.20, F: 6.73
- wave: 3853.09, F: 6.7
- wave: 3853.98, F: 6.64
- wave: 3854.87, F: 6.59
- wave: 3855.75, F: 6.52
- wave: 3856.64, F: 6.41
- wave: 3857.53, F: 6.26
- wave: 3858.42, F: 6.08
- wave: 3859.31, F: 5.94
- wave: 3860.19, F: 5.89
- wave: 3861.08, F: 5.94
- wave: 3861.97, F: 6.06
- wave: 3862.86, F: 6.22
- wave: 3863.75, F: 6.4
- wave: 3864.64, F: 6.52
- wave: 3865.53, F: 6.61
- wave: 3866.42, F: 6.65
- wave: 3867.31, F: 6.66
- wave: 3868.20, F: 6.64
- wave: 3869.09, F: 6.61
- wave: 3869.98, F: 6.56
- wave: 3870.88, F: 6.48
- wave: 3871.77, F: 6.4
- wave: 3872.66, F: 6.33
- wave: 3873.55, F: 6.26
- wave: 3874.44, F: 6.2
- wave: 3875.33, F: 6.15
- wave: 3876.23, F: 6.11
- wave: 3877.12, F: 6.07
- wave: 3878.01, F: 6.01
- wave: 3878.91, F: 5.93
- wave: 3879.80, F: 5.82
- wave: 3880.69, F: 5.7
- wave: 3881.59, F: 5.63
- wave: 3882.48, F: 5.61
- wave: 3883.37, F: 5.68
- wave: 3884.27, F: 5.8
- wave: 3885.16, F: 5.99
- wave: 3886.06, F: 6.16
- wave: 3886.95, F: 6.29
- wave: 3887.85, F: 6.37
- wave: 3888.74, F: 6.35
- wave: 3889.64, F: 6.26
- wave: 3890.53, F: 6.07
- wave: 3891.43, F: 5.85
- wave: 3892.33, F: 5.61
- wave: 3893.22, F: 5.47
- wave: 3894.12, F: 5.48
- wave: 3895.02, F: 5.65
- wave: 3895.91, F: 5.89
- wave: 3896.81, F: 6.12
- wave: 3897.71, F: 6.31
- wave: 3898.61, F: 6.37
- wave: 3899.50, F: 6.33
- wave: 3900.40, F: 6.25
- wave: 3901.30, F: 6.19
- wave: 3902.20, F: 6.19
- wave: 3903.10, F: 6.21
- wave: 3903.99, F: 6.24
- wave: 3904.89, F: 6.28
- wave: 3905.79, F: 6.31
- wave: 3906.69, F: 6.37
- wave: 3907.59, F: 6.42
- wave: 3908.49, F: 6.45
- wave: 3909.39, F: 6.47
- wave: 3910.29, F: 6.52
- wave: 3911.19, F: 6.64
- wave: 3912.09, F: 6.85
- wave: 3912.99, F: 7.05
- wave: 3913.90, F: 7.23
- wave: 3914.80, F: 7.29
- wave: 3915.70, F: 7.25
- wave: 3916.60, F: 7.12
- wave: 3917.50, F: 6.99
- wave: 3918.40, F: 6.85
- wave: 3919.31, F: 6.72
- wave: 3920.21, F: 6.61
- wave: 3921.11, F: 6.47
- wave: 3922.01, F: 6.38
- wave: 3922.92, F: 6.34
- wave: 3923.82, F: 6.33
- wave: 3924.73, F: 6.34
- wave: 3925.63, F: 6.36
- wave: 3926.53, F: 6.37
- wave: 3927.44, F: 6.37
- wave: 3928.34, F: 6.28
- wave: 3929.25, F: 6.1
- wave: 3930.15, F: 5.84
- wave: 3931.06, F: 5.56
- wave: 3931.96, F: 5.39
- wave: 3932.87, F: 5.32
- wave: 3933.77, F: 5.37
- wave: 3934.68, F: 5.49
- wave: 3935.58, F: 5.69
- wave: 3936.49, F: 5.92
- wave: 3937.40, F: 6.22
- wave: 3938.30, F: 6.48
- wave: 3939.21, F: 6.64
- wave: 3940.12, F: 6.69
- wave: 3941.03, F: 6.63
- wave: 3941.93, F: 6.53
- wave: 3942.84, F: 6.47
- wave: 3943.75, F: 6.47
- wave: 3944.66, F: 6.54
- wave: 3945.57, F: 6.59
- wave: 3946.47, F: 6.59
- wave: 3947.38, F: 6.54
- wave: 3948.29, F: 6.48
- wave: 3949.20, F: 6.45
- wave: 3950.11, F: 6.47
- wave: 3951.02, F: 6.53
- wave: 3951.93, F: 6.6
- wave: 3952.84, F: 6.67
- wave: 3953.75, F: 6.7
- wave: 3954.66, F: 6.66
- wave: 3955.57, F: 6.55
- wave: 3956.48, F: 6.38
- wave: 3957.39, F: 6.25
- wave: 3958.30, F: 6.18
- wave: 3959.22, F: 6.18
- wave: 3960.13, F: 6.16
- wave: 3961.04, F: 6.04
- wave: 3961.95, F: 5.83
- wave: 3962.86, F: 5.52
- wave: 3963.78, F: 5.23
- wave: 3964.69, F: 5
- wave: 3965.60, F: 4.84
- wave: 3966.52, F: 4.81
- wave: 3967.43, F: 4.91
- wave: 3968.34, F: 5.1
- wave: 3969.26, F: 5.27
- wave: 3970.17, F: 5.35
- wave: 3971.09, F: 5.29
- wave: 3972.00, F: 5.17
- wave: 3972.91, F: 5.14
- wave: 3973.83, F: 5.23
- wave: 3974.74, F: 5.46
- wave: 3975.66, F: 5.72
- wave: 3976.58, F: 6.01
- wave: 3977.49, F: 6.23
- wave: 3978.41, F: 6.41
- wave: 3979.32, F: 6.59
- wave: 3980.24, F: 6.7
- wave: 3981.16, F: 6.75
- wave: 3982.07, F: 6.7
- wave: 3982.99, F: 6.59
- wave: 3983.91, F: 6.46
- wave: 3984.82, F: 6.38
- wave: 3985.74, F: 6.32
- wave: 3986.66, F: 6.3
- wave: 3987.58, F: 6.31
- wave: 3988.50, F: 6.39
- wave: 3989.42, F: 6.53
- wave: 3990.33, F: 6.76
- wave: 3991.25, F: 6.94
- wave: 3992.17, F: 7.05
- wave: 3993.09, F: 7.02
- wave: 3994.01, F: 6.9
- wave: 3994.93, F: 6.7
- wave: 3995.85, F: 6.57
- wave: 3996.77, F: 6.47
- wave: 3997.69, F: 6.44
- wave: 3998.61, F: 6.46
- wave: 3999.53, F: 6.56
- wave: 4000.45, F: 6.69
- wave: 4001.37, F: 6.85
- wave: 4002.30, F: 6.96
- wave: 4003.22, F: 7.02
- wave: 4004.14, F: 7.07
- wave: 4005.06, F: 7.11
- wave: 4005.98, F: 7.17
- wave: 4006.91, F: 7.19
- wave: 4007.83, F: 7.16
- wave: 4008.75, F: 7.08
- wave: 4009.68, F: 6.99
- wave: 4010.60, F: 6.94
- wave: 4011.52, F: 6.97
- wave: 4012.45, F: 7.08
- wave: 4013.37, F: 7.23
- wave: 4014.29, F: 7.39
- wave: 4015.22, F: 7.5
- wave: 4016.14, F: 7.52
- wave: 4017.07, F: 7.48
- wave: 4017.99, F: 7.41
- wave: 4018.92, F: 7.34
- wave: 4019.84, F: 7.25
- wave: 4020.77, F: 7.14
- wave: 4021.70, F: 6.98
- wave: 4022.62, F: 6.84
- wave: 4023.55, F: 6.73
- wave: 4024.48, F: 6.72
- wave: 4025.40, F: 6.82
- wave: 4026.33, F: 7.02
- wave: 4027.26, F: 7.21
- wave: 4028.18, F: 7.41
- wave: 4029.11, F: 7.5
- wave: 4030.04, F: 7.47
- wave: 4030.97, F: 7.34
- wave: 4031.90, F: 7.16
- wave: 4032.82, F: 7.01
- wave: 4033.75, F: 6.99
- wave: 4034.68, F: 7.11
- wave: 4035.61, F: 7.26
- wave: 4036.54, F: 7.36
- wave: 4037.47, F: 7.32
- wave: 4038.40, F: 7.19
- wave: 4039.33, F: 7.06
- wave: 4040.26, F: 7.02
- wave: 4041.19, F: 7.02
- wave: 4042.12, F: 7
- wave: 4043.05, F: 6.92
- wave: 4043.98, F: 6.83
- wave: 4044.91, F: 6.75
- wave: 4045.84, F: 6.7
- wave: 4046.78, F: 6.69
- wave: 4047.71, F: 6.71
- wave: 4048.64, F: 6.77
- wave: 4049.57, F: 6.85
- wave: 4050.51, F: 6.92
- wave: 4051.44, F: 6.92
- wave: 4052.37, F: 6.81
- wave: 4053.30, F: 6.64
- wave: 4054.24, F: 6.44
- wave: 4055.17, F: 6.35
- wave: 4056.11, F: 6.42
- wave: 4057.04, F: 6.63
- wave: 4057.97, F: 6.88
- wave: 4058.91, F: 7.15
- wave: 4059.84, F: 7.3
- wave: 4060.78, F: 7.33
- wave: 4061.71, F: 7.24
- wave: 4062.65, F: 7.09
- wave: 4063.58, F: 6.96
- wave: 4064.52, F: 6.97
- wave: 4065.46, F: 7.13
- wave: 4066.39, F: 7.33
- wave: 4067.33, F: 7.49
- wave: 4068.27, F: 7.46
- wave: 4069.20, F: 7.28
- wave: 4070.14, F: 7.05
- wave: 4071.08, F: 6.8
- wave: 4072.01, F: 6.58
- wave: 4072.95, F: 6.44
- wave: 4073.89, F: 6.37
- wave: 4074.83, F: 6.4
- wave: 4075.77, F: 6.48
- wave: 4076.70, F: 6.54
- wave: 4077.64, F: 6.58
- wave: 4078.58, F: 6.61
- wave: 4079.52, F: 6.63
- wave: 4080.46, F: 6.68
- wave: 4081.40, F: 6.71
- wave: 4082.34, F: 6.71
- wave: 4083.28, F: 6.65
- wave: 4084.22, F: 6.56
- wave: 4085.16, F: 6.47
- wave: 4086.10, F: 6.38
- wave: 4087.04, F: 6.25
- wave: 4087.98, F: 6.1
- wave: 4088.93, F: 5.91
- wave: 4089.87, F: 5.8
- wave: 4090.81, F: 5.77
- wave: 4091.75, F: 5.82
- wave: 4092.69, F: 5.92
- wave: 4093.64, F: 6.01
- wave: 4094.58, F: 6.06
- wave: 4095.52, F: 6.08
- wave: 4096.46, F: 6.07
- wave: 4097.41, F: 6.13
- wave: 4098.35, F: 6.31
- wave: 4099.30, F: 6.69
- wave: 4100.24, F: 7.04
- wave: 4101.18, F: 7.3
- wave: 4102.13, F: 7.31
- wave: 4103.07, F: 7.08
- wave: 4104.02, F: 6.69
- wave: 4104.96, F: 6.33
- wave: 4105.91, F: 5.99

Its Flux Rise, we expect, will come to 1.2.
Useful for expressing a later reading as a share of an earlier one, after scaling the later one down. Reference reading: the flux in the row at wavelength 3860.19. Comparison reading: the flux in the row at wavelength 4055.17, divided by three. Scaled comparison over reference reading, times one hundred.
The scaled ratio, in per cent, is 35.9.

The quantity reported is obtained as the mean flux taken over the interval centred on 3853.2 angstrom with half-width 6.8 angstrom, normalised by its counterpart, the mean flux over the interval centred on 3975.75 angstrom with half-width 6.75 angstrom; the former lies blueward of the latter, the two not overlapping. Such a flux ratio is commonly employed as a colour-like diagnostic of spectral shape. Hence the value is 1.10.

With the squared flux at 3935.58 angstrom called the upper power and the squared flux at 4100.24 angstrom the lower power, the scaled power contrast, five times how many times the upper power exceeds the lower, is 3.27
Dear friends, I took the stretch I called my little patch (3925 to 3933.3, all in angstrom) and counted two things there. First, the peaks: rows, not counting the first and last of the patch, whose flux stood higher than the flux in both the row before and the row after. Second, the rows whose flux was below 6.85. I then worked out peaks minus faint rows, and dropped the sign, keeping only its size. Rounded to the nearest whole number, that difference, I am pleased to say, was 9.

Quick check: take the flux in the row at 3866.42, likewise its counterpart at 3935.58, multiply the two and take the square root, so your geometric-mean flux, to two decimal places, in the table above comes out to 6.15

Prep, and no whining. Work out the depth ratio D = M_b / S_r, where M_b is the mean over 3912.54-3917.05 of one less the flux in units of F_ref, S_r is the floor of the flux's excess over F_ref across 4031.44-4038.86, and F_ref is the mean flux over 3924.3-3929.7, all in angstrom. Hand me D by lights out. -0.2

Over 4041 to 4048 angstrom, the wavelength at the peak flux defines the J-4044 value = 4041.19 angstrom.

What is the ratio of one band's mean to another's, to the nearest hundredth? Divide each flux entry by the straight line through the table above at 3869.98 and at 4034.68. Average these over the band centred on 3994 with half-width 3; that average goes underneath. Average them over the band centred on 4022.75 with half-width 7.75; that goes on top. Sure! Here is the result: 1.04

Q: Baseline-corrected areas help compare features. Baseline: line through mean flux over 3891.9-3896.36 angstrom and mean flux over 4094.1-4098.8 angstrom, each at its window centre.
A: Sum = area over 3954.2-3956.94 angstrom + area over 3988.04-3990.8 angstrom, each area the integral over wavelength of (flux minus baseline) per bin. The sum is 4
